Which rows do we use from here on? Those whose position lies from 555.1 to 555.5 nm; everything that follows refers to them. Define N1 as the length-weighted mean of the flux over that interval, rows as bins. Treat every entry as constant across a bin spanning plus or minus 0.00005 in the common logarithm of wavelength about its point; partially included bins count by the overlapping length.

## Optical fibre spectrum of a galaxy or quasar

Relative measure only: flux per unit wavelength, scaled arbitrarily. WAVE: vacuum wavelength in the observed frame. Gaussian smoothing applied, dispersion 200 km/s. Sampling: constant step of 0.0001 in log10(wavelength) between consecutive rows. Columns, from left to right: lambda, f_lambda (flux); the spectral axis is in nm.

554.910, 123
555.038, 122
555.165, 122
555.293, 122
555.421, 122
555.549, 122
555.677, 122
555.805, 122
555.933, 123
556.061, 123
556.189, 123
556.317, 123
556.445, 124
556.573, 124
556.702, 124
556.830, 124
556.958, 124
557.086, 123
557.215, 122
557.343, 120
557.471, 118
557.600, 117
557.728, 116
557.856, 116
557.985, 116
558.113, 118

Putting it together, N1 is 122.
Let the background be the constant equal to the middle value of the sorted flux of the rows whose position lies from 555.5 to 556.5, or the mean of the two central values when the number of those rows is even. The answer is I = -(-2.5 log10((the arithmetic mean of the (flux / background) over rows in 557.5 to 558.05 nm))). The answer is -0.061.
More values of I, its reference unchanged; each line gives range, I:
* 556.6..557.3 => 0.004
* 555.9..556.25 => 0.000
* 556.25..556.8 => 0.007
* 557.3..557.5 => -0.036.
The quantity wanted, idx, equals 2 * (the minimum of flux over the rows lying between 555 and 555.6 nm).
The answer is 244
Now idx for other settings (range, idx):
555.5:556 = 244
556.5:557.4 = 240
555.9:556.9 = 246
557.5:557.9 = 232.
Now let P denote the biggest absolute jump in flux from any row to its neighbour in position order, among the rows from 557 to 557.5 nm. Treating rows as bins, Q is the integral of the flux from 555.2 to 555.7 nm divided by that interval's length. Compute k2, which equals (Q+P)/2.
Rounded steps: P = 2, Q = 122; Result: 61.9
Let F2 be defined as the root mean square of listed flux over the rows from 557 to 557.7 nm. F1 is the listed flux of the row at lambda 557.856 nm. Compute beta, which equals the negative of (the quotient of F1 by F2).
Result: -0.97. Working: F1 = 116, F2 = 120.0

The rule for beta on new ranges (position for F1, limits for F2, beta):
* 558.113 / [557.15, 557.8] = -0.99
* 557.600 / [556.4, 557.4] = -0.95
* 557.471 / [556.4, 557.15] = -0.95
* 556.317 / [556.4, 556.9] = -0.99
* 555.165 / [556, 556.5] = -0.99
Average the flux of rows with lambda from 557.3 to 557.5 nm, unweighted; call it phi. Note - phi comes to 119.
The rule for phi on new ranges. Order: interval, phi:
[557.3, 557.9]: 117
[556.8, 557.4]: 123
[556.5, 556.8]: 124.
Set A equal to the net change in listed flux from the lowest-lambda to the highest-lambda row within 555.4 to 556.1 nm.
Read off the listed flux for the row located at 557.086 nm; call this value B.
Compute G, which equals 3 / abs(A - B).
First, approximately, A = 1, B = 123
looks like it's 0.0246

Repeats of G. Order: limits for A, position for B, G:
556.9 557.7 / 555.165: 0.0233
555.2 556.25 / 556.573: 0.0244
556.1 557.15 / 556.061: 0.0244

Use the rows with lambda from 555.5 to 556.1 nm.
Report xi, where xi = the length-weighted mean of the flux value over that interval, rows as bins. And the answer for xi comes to 122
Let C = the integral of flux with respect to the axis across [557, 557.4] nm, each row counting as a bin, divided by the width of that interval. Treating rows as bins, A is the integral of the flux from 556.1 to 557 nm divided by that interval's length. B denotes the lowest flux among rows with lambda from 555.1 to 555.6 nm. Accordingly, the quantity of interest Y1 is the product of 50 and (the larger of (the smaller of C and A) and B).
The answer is 6100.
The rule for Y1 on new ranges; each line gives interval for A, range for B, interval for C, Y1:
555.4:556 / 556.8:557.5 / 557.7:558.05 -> 5900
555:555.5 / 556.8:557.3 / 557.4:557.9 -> 6100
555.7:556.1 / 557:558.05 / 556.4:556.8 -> 6129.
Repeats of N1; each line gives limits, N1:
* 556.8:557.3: 123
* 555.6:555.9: 122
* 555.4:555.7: 122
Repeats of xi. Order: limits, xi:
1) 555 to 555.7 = 122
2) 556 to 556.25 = 123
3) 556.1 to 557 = 124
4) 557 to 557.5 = 121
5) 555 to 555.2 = 122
